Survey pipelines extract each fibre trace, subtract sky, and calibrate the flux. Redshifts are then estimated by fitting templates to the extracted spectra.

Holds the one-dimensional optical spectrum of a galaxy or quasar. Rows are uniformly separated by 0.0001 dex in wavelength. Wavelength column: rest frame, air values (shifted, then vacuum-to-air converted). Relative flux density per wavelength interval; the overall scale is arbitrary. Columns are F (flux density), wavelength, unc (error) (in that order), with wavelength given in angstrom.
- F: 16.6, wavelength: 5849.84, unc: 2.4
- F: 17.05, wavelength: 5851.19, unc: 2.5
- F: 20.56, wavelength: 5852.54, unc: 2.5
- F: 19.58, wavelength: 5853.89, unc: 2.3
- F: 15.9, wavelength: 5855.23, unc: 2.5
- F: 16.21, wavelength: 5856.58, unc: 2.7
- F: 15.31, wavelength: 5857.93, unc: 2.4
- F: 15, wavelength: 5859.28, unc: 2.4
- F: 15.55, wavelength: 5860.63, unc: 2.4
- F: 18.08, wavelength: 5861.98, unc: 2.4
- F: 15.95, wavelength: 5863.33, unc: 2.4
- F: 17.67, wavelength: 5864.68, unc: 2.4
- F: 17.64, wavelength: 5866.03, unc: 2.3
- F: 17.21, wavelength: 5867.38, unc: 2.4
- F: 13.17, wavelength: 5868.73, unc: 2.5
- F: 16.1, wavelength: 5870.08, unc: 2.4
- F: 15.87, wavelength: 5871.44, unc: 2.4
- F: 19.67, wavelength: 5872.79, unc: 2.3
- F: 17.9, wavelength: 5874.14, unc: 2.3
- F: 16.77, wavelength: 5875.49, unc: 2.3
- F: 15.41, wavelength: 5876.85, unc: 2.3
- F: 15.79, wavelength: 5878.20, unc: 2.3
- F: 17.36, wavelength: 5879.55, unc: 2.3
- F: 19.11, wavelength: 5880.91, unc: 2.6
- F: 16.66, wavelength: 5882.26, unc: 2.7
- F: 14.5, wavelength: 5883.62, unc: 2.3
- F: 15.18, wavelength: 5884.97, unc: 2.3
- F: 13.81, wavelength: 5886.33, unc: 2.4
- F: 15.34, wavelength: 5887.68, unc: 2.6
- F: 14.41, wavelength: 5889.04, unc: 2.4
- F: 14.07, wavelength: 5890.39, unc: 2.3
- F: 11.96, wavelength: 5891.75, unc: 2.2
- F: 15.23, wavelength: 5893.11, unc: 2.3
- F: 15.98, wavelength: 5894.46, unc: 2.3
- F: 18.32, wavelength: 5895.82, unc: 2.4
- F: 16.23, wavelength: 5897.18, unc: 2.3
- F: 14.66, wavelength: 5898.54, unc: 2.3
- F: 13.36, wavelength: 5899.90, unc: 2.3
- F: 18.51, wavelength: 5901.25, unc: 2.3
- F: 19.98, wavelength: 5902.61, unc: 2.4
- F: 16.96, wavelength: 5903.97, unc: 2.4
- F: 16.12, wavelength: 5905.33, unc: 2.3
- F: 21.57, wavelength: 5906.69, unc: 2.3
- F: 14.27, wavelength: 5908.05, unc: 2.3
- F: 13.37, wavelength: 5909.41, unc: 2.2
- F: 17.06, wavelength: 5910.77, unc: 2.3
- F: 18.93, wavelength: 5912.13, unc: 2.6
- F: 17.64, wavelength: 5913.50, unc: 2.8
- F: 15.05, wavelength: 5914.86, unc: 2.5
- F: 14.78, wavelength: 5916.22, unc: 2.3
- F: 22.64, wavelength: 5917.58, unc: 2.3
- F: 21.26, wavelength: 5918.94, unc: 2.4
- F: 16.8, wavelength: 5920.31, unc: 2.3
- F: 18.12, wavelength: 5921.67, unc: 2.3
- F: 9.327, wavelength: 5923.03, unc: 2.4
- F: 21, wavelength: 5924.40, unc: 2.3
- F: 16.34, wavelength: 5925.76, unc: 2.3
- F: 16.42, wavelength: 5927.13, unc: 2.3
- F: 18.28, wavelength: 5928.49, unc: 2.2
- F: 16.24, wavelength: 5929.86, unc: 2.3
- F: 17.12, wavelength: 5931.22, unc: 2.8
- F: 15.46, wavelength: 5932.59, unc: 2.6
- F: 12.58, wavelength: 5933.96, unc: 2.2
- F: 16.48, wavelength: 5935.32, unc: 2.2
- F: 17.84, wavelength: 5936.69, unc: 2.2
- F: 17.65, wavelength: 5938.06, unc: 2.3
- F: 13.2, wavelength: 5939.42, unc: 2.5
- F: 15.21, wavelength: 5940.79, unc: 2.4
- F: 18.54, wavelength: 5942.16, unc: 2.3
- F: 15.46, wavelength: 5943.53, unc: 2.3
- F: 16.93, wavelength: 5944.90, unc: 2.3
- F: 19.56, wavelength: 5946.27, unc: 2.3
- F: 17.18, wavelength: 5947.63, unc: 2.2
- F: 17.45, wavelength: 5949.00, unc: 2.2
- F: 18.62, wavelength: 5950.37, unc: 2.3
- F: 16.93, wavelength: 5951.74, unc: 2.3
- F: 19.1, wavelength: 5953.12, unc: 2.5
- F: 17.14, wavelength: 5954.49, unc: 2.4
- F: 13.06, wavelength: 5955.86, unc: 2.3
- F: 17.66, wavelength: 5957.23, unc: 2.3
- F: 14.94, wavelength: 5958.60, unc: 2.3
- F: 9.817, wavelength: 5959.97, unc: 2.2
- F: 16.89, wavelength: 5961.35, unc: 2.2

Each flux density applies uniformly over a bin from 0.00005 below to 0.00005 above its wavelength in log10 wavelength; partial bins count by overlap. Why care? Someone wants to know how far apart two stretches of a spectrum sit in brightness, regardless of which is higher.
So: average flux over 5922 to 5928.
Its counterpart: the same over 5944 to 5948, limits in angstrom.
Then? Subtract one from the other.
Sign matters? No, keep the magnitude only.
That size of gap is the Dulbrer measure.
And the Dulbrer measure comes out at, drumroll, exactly 2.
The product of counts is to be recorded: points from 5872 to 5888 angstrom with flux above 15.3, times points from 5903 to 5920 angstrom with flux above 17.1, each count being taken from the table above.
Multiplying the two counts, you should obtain 45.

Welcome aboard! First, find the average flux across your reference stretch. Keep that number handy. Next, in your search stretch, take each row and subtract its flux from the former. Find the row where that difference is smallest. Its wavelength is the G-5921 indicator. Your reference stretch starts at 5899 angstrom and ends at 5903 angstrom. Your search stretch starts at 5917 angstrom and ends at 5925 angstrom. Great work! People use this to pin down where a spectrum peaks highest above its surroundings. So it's 5917.58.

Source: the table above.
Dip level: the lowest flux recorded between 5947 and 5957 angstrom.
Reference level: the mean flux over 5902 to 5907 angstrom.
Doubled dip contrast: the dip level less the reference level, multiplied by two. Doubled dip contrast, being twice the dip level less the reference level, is -11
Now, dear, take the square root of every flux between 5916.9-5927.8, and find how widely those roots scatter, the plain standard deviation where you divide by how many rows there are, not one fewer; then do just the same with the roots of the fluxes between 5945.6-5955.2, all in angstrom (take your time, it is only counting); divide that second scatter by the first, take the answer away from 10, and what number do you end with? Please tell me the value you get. 9.8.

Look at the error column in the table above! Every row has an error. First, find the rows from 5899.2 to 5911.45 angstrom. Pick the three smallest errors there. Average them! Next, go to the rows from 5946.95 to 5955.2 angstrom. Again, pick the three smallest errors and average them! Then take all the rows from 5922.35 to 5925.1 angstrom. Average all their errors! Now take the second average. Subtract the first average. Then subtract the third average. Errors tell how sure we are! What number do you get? -2.38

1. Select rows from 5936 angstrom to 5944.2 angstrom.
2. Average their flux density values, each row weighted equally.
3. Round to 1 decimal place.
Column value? 16.3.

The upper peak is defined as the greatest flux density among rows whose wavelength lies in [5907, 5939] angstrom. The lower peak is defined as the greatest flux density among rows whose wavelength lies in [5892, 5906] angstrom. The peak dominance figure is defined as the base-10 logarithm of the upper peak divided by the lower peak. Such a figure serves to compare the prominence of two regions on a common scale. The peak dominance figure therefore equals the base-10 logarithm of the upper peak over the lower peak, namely 0.05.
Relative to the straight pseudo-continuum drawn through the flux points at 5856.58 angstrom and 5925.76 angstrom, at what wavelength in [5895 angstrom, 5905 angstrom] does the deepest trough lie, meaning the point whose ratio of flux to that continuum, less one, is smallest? 5899.90 angstrom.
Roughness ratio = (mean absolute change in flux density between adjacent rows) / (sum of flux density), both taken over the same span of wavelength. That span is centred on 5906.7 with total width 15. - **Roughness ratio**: 0.0165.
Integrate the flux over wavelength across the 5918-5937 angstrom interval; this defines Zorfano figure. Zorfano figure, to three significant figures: 318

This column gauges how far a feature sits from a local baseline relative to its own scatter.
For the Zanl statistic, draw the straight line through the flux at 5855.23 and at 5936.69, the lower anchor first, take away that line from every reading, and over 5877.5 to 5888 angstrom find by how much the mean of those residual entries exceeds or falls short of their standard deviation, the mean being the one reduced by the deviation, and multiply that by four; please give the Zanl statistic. -9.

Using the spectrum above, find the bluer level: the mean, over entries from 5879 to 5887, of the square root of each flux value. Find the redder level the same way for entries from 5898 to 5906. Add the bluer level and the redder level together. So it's 8.07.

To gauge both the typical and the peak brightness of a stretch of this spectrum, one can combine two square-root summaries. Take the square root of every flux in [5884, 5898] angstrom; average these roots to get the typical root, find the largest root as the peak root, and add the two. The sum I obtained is 8.15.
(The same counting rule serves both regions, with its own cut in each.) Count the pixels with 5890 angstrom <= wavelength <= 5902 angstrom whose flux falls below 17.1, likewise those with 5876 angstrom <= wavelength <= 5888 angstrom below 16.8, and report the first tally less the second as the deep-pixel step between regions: 0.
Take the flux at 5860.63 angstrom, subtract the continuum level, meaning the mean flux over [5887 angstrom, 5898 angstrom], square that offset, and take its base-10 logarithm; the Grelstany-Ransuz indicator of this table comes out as -0.9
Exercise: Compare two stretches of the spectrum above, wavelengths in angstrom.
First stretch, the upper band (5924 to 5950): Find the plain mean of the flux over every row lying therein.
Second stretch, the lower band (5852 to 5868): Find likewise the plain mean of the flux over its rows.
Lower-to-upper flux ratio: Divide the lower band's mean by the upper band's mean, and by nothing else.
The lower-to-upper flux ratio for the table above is 1.016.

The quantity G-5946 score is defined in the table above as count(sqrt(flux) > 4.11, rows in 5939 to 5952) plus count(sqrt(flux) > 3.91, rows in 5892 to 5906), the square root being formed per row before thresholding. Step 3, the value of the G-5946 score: 14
